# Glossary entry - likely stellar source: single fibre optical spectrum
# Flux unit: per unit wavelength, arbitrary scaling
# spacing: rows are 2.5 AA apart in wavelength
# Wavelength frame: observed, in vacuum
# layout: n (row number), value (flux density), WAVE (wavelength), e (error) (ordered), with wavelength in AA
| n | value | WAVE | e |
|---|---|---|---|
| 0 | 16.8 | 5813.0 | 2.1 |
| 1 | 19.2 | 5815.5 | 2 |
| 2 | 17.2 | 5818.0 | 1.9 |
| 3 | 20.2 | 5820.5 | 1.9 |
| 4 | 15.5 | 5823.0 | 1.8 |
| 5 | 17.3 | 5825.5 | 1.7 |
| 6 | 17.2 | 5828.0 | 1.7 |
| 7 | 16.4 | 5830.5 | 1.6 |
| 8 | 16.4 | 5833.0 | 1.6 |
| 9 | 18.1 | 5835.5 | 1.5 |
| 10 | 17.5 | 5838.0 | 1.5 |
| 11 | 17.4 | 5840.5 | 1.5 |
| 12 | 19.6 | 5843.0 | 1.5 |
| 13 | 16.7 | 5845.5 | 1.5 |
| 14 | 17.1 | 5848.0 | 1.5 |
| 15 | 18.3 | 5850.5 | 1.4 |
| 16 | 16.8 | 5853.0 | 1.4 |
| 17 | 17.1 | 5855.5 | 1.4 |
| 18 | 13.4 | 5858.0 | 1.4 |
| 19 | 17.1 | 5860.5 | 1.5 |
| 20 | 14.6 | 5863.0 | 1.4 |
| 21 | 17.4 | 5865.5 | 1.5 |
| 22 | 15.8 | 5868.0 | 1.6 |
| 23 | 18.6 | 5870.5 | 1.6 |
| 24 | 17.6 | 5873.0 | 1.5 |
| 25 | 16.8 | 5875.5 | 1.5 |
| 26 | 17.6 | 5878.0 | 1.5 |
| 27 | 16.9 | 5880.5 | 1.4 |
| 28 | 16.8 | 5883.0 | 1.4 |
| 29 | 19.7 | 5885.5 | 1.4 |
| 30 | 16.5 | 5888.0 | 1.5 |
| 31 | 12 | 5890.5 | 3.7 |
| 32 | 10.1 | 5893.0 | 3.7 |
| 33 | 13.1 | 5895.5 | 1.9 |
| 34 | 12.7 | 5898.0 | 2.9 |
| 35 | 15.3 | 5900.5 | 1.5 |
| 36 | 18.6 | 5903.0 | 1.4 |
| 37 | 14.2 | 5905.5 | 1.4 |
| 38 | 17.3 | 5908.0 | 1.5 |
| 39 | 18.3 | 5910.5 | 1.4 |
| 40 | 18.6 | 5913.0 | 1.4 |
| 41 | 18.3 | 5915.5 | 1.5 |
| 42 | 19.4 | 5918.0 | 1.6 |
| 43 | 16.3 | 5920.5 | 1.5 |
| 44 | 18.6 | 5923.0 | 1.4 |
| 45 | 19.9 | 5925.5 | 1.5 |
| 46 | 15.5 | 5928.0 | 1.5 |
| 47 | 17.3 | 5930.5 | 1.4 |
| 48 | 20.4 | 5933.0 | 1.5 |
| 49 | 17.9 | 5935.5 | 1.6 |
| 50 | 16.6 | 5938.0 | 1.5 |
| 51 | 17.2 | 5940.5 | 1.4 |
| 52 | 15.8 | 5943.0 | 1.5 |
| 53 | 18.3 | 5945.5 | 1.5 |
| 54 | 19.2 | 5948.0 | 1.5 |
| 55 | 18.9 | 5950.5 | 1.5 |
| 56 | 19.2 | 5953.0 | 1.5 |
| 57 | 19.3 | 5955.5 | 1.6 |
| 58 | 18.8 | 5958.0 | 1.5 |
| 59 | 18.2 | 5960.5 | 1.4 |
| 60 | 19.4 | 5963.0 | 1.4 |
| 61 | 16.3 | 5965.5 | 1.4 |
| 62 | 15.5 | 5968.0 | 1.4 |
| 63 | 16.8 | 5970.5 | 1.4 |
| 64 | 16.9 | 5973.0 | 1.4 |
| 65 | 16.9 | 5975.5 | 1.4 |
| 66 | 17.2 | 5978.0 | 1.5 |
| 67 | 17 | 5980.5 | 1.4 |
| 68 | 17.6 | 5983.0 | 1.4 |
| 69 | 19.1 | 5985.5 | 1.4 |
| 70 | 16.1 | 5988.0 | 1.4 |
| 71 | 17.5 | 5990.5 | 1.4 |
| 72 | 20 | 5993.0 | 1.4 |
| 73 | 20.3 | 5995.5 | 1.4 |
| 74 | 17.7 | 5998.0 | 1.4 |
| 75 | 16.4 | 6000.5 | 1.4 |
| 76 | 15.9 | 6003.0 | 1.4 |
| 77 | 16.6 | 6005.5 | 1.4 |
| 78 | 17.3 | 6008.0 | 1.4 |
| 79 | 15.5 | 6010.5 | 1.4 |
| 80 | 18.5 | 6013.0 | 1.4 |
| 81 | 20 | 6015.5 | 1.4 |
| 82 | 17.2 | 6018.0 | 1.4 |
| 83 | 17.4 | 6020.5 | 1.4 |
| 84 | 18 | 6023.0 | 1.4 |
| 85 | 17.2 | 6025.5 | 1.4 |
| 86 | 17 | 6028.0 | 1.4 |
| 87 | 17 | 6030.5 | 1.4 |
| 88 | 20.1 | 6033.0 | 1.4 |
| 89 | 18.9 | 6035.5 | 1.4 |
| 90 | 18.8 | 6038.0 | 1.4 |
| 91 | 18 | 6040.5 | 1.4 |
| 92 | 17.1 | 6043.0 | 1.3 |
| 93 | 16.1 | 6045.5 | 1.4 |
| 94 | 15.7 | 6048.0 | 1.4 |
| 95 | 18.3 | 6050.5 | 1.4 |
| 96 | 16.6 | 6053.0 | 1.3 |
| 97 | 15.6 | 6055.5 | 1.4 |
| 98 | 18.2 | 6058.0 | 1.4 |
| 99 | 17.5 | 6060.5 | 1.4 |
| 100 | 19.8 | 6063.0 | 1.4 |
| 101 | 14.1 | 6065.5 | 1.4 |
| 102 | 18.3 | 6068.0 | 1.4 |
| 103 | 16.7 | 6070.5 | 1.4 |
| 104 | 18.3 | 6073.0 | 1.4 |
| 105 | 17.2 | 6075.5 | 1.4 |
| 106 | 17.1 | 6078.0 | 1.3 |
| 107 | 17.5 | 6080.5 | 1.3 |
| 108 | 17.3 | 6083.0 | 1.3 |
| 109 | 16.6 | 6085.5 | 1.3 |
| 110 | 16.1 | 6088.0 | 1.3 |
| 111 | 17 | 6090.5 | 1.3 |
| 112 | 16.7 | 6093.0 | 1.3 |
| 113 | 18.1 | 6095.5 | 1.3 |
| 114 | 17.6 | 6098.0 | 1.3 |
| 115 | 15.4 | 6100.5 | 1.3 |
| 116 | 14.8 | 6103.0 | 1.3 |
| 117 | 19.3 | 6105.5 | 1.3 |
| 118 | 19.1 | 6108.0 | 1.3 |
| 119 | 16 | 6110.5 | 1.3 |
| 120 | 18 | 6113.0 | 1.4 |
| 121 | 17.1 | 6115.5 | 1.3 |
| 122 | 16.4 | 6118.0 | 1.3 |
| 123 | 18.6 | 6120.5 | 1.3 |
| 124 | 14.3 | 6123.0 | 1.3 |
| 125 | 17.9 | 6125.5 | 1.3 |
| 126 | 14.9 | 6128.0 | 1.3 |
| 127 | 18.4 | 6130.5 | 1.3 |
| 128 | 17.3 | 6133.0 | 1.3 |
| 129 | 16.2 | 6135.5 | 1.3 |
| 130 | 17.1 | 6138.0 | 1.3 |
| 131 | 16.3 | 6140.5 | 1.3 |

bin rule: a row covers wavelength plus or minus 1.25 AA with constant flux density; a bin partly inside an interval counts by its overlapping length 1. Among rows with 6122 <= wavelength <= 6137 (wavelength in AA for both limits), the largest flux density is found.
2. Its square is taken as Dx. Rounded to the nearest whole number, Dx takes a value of 339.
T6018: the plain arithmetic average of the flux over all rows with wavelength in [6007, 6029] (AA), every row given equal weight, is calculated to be 17.6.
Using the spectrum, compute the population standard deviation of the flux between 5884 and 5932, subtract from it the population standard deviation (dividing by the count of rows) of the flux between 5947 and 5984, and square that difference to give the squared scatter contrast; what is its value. 2.4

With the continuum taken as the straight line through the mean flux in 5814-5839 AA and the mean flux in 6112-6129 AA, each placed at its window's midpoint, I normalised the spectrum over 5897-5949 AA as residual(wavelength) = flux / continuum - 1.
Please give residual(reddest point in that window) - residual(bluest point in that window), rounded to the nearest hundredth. 0.38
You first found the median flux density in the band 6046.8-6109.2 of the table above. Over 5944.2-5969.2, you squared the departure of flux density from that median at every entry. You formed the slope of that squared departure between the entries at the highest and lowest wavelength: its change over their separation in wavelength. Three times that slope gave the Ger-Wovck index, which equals 0.22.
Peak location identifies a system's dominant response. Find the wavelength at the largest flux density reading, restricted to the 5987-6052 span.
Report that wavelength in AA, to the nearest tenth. 5995.5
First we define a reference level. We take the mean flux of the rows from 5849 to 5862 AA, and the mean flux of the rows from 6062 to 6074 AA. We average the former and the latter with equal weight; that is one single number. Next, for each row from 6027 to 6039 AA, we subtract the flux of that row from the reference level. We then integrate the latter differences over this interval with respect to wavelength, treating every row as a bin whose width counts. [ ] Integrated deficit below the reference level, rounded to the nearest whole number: -17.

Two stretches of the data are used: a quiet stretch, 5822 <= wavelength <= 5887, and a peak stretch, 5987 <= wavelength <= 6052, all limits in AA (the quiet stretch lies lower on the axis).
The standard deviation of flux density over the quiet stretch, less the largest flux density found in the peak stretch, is -19.0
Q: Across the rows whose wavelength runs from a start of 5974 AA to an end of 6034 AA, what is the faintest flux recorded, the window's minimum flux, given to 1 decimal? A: 15.5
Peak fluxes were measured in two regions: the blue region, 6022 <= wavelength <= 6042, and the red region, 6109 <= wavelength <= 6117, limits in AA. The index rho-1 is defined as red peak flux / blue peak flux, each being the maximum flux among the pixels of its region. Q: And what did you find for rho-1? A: 0.90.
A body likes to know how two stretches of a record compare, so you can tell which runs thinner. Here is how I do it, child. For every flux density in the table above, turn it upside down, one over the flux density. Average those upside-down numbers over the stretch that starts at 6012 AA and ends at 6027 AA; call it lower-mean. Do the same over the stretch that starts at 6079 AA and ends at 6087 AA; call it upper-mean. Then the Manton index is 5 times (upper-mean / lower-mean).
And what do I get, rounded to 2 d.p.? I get 5.26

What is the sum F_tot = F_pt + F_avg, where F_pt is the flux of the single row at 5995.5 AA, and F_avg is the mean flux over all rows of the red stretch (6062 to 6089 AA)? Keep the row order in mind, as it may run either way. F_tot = 37.5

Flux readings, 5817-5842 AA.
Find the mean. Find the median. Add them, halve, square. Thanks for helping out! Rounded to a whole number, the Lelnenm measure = 299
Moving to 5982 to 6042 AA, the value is 313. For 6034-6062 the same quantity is 304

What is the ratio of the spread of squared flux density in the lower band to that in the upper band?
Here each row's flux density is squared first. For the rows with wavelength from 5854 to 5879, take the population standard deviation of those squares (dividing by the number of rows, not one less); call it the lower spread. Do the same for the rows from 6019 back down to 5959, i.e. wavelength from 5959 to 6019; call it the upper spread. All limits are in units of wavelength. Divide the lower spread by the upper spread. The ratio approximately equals 1.0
